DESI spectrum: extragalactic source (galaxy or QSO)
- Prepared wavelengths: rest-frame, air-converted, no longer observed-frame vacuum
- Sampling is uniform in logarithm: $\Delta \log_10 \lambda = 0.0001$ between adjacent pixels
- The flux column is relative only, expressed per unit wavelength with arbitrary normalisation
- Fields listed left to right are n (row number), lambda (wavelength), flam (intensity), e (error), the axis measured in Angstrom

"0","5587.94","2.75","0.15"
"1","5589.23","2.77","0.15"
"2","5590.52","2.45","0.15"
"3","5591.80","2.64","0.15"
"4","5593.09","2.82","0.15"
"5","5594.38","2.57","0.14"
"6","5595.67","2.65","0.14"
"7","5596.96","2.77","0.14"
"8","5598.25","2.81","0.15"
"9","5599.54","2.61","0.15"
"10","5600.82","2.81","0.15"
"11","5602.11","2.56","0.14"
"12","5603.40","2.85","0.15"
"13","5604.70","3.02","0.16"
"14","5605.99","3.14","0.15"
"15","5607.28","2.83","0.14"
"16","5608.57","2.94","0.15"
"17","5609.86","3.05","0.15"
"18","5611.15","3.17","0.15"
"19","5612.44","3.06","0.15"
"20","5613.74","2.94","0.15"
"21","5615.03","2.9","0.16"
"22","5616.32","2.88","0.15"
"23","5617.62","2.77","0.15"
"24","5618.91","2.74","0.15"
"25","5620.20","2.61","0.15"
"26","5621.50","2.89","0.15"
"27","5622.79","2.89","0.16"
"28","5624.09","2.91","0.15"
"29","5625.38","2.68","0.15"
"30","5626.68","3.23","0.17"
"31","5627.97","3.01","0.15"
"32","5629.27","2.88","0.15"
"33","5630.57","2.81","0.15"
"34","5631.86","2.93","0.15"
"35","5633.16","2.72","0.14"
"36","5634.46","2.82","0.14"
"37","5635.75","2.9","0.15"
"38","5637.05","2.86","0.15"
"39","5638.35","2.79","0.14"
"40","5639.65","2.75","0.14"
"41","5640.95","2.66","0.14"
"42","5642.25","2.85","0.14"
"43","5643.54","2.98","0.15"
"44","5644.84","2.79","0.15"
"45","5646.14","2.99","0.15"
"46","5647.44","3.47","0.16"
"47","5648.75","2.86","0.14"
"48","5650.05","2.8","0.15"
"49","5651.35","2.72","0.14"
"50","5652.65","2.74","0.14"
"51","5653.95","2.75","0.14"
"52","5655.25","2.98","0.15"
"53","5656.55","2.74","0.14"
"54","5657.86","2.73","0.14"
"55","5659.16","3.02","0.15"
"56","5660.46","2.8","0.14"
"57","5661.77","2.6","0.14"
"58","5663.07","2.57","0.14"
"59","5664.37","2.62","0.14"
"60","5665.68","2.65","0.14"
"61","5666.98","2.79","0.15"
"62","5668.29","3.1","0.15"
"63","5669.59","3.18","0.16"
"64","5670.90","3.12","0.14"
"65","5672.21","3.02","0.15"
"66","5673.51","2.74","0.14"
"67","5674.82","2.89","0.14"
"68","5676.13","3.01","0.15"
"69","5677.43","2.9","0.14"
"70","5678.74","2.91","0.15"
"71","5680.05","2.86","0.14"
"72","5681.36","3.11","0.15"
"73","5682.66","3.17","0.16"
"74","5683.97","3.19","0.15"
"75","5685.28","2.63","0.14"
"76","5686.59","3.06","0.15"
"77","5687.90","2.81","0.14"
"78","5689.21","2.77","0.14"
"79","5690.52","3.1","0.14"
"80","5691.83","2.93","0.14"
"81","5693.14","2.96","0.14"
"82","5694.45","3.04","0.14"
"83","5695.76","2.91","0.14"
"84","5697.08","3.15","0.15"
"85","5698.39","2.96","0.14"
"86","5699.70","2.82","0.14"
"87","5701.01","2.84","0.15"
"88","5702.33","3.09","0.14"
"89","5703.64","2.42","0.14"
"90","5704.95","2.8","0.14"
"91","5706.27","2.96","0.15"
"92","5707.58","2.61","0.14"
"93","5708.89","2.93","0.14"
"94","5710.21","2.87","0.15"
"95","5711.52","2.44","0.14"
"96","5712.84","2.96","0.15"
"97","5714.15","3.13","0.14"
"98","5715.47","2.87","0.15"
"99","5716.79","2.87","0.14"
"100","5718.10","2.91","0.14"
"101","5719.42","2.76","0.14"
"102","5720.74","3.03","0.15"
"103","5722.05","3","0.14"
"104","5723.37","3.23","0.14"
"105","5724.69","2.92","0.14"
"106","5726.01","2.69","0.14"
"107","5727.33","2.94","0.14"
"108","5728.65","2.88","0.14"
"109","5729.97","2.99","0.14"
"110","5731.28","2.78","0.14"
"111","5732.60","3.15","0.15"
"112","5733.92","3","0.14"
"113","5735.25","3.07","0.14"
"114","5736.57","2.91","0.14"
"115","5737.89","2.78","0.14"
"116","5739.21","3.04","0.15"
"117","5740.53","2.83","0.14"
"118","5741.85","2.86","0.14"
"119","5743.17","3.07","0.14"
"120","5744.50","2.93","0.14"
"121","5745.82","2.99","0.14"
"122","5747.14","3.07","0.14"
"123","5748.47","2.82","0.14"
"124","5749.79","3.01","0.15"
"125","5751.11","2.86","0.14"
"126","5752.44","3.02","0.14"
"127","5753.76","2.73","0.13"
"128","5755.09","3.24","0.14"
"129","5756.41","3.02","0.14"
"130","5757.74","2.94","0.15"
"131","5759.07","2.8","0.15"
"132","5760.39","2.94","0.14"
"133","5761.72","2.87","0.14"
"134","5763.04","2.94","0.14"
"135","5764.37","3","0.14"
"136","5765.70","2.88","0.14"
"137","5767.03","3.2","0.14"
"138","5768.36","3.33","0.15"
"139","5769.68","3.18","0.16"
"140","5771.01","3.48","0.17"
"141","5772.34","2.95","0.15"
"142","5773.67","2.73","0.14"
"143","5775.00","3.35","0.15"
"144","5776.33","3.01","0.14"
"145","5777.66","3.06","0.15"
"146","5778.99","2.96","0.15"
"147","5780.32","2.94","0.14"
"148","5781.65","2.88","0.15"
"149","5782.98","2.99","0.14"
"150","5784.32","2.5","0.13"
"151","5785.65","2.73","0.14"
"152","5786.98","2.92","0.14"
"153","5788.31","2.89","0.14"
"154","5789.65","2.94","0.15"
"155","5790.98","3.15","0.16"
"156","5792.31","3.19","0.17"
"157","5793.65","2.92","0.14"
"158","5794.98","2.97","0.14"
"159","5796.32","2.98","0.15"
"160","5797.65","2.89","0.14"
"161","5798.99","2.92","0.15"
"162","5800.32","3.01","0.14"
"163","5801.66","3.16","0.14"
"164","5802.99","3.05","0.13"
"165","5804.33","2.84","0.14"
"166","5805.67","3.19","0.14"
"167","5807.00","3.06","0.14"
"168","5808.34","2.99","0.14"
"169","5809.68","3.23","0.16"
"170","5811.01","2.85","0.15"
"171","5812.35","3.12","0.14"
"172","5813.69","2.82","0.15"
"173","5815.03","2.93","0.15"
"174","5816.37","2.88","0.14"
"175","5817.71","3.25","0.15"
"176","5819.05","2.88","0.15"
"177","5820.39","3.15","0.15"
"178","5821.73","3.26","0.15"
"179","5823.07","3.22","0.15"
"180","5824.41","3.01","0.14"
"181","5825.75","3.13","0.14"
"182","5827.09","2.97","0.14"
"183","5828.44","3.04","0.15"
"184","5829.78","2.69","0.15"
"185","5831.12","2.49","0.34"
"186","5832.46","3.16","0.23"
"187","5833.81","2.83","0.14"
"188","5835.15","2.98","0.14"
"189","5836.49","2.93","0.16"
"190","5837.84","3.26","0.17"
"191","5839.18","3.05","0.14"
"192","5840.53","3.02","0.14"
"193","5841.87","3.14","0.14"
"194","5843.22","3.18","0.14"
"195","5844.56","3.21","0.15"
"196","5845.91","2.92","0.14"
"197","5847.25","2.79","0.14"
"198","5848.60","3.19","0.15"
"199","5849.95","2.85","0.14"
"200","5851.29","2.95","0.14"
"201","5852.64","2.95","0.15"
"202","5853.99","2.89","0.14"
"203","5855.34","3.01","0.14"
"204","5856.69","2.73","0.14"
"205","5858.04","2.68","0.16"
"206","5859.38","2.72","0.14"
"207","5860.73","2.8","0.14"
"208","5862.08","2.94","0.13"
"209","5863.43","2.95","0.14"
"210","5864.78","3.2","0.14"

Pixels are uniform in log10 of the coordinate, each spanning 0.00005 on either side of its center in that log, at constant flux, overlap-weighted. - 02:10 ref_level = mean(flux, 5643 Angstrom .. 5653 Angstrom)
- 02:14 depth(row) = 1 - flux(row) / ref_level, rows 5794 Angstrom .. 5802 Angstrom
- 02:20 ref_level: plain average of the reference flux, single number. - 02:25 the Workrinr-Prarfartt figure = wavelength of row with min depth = 5801.66 Angstrom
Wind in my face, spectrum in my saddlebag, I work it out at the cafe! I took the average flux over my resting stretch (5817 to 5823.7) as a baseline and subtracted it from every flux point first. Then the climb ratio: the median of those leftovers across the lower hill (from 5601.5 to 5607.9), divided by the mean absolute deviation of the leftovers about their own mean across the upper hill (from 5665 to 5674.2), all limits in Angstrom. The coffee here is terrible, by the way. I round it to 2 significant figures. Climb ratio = -1.6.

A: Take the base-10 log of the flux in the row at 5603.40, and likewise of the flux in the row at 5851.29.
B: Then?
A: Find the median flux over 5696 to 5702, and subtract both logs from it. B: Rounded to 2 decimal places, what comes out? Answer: 1.98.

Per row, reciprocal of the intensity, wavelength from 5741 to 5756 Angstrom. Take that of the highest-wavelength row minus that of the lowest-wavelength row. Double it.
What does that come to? -0.08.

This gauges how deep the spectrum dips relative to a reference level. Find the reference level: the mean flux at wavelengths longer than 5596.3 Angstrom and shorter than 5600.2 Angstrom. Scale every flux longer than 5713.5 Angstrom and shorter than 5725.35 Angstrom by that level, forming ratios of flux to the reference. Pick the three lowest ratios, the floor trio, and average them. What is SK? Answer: 1.04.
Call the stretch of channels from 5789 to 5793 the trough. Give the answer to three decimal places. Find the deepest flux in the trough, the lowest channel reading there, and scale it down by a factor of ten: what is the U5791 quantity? 0.294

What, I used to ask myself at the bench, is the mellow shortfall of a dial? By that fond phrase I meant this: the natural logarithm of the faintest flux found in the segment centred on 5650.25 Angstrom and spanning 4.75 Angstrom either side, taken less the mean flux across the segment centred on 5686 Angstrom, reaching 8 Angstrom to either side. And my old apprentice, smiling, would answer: -1.96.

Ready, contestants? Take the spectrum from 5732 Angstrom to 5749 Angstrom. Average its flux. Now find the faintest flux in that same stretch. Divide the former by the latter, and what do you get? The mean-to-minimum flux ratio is 1.07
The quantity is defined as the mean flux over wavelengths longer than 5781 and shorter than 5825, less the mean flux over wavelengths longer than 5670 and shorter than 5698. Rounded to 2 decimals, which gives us 0.03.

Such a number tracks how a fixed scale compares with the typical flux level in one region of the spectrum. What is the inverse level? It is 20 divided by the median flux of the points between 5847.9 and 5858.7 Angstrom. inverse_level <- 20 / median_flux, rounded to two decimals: 6.85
